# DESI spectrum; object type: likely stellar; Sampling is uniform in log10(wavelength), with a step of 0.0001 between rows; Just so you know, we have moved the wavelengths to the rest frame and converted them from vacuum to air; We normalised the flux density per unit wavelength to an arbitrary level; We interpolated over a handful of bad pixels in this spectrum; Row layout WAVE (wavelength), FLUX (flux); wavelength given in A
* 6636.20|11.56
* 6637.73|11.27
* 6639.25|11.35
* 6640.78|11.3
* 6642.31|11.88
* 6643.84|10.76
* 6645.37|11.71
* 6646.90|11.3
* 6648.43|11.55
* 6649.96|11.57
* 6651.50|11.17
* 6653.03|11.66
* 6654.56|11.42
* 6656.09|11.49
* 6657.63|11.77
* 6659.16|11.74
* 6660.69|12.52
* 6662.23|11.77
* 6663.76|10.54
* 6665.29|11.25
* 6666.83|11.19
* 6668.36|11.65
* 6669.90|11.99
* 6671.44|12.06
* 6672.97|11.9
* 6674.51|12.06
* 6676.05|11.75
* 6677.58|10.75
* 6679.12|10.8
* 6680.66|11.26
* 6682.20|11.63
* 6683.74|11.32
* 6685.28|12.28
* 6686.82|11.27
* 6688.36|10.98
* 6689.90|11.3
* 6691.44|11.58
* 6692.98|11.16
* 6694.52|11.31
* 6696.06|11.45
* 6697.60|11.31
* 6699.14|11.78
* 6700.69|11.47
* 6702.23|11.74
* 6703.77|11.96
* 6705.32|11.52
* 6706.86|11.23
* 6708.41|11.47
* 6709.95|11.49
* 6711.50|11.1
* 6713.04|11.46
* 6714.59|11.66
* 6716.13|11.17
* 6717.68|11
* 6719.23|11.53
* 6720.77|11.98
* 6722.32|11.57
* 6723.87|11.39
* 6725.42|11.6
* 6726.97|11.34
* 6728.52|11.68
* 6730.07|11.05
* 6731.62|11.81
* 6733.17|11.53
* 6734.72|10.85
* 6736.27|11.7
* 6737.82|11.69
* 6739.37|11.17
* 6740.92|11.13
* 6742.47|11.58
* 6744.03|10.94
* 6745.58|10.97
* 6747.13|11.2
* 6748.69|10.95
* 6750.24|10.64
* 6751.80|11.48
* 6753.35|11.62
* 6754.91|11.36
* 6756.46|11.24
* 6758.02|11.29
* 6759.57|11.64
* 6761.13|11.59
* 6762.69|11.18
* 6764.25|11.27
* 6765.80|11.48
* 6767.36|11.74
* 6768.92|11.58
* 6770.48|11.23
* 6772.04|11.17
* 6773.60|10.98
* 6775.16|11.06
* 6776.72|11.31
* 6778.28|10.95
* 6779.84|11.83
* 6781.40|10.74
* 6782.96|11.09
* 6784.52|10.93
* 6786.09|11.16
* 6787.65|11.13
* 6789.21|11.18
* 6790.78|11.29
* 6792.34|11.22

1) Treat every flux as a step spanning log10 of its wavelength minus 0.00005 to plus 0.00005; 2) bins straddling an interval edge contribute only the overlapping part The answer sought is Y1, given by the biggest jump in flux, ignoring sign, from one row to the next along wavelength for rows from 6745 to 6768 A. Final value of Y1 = 0.84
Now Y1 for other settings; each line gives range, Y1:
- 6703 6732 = 0.76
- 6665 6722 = 1.01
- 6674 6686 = 1.00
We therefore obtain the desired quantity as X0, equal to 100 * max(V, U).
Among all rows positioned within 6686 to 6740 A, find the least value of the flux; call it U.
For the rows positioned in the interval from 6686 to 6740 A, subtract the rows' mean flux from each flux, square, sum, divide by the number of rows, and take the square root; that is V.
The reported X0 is 1085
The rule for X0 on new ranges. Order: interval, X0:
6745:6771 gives 1064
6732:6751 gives 1064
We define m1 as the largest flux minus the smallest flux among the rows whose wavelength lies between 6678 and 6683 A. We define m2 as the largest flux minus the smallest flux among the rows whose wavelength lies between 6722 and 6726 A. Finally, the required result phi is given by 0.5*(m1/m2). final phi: 2.0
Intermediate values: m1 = 0.83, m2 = 0.2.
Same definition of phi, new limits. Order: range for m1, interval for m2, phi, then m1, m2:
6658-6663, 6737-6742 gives 0.7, 0.78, 0.6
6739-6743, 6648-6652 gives 0.6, 0.45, 0.4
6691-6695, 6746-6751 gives 0.4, 0.42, 0.6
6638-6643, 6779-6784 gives 0.3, 0.58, 1.1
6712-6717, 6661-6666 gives 0.2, 0.49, 1.2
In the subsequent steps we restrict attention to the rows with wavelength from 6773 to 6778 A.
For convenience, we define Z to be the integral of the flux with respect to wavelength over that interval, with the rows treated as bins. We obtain 55.5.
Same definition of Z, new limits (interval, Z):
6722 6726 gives 46.0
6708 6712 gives 45.4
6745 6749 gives 44.2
